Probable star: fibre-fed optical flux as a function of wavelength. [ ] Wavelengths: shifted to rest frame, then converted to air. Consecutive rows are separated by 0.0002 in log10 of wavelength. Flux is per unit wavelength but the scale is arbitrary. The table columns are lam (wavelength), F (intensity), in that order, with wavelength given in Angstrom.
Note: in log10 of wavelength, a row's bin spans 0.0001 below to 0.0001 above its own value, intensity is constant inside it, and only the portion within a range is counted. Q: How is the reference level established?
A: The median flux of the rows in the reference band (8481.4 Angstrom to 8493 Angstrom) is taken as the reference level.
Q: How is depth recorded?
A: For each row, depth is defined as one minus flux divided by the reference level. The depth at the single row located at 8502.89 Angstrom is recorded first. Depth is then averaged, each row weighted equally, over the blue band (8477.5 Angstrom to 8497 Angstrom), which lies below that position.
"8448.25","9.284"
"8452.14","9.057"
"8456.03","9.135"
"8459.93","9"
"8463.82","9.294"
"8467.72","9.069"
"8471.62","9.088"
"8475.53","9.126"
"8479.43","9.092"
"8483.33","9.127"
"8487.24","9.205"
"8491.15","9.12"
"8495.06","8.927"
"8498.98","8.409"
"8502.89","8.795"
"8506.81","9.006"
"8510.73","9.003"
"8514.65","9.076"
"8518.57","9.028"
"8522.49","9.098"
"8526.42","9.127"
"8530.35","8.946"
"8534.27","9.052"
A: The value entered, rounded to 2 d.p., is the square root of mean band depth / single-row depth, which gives 0.31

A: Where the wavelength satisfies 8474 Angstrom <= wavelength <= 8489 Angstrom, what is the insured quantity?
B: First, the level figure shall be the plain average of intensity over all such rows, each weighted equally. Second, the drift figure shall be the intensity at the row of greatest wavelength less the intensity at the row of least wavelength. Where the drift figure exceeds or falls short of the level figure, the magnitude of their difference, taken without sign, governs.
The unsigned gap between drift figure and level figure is 9.06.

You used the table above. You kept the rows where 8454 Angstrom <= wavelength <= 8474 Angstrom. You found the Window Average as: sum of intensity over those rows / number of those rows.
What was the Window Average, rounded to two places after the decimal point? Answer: 9.12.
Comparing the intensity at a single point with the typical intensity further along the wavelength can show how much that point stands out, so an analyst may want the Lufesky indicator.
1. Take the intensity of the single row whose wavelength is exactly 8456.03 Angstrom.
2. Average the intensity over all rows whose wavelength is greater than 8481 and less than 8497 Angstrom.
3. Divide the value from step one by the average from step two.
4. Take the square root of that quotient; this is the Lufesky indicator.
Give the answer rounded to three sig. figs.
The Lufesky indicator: 1.00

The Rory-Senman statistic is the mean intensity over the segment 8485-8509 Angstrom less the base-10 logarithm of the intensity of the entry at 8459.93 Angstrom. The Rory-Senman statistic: 7.96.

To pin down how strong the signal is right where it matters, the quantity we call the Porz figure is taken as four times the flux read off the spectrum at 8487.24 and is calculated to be 36.8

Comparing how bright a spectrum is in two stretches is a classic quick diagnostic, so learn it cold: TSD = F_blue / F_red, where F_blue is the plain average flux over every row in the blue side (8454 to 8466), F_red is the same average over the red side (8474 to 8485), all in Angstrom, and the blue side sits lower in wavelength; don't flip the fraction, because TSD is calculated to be 1.00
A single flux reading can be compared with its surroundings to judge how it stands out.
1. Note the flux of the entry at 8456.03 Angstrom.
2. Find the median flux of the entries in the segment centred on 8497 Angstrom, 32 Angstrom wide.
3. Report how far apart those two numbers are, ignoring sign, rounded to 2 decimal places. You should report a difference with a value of 0.13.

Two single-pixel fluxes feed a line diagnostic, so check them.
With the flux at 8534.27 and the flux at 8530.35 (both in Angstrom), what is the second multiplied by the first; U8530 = 81.0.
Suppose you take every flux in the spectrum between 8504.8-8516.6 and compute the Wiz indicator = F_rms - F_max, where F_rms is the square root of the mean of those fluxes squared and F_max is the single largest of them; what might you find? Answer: -0.05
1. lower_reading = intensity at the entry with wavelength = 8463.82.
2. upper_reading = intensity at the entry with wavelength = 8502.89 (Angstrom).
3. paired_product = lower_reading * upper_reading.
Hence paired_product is 81.7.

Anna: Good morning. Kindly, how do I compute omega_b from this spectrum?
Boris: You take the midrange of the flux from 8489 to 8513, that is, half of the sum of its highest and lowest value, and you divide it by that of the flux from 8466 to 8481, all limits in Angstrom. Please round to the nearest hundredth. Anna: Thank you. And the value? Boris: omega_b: 0.96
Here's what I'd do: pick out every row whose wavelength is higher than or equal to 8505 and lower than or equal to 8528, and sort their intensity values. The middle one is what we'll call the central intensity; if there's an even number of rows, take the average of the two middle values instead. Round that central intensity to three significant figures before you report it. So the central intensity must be 9.05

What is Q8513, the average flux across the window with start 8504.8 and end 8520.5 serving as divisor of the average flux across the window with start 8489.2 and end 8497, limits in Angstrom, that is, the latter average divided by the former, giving 1.00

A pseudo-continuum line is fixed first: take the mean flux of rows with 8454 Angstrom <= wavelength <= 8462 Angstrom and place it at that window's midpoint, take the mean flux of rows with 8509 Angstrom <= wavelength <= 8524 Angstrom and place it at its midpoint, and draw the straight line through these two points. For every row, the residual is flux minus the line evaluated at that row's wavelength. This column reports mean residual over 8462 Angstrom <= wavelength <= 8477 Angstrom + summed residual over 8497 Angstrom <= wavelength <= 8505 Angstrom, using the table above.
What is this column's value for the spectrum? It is -0.8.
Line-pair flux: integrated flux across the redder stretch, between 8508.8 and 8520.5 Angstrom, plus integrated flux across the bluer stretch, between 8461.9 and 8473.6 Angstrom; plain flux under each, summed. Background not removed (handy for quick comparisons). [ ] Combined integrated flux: 213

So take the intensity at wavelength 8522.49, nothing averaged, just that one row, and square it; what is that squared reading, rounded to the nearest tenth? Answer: 82.8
